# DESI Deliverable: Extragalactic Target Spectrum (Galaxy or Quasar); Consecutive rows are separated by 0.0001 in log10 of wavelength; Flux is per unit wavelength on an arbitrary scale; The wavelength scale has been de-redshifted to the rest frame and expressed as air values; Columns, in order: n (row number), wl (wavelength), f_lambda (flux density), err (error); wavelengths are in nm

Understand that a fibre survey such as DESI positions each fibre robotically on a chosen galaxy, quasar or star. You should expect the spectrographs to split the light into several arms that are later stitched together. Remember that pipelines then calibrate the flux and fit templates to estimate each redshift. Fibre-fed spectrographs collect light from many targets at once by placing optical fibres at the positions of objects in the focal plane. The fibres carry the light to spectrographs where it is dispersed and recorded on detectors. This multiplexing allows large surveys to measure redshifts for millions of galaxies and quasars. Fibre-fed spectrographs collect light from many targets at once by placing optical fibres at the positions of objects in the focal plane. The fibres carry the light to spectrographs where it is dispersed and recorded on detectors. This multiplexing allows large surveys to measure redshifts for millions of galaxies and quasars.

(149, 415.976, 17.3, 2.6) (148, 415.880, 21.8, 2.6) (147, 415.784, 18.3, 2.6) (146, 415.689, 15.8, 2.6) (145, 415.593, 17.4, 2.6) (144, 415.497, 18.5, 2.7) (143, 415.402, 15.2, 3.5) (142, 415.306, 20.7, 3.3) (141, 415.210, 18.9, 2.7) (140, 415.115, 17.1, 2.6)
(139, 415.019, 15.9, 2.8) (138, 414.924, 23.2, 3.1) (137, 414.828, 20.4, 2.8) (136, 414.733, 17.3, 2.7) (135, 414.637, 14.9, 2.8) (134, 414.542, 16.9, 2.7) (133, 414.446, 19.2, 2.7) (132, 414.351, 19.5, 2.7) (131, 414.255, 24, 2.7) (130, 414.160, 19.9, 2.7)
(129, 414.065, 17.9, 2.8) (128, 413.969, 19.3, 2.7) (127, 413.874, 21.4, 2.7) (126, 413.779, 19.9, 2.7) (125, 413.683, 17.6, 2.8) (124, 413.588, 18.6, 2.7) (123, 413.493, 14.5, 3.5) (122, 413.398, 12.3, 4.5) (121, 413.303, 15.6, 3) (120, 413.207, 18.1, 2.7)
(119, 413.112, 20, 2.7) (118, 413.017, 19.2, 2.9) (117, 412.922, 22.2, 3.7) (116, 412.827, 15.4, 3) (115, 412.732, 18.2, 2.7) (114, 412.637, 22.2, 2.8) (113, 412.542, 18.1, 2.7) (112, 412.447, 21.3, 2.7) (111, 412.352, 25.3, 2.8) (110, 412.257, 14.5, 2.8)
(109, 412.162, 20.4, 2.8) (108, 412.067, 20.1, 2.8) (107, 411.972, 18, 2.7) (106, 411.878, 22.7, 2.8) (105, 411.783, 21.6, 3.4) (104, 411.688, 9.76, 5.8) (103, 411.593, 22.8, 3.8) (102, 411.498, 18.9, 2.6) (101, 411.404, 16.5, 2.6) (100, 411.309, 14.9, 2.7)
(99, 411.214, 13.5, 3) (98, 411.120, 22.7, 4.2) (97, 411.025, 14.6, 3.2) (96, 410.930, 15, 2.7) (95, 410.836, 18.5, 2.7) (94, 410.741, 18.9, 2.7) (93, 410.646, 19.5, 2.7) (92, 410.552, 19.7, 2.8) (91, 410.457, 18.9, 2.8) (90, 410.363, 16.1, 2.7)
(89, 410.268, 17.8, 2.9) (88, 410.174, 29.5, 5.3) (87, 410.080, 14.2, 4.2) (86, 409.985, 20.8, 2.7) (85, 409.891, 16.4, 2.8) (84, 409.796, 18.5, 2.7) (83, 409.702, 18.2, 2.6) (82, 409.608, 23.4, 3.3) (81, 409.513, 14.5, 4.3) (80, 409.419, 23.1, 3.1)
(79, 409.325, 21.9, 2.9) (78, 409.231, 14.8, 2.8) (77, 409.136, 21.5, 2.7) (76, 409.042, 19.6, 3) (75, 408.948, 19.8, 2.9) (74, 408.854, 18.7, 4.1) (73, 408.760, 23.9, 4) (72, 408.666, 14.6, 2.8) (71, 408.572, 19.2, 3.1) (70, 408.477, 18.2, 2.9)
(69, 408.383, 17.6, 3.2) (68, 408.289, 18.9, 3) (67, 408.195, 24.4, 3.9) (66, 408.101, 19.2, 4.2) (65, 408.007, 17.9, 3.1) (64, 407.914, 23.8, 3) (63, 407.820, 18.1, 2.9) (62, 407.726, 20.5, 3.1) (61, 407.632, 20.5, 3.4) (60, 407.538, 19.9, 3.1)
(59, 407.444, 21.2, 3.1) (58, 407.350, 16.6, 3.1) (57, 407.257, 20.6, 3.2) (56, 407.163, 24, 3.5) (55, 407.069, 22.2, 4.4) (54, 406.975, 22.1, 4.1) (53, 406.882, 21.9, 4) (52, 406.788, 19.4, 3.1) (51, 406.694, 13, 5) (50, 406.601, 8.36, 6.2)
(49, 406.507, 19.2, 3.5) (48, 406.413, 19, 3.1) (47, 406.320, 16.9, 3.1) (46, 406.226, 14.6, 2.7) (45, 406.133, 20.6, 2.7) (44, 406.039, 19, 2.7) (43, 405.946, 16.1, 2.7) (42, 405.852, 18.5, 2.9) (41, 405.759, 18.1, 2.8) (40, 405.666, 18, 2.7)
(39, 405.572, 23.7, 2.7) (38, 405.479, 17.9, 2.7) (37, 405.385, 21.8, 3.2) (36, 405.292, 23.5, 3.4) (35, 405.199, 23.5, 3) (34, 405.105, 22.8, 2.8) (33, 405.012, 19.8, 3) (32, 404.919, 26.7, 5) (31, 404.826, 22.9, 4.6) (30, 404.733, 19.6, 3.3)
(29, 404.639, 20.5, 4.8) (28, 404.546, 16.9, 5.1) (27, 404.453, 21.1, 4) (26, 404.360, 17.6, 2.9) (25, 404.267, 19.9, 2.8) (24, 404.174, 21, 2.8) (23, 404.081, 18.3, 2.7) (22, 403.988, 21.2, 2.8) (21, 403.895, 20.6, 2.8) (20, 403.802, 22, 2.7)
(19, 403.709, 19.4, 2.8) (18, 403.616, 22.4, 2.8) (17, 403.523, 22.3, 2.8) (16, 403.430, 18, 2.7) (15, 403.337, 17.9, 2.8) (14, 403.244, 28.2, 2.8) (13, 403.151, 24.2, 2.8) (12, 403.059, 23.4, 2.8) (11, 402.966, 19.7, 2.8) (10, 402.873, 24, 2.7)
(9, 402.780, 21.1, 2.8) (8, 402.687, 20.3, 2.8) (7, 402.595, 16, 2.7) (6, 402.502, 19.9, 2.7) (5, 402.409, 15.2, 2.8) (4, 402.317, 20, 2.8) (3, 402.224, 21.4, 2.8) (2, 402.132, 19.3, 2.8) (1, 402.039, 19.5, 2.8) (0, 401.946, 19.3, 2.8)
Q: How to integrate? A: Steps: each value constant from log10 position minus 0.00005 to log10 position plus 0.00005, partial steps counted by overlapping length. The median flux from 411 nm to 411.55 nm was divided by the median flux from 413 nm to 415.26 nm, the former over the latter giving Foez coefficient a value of 0.84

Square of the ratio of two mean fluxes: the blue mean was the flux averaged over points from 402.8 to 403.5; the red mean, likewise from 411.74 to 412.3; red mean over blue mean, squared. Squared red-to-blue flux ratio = 0.78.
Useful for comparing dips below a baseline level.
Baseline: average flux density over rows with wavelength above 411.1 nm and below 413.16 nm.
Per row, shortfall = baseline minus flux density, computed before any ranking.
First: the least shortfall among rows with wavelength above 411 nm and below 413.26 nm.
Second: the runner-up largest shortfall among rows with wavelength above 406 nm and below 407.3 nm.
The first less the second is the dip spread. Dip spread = -12.3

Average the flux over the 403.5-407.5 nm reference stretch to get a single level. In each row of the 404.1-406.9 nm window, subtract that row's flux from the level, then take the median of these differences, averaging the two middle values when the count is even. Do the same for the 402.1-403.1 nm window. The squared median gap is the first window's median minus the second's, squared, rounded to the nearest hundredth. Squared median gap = 0.25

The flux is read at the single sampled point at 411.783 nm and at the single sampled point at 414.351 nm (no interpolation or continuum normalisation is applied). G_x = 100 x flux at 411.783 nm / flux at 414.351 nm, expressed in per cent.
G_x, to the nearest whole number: 111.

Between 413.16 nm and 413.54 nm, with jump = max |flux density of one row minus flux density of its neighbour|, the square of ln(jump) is 1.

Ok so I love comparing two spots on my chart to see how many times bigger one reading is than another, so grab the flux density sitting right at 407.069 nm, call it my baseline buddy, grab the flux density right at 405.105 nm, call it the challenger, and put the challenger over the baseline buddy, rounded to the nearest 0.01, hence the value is 1.03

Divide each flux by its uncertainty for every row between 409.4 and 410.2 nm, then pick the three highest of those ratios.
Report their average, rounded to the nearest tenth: 7.4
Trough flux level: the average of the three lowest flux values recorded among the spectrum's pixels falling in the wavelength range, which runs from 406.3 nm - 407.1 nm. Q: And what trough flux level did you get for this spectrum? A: 12.8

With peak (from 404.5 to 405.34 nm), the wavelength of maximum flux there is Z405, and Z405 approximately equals 404.919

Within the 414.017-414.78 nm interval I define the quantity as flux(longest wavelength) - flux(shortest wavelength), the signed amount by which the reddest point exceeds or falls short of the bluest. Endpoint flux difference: -1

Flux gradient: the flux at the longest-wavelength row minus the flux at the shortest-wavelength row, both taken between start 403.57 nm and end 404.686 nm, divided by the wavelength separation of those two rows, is -1.9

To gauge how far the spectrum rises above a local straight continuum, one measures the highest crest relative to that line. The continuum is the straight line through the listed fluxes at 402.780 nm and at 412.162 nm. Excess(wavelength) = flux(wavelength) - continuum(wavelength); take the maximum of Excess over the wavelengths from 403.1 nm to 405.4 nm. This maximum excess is 7.1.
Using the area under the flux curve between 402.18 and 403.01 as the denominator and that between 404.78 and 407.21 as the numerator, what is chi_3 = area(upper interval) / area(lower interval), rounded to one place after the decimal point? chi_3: 2.9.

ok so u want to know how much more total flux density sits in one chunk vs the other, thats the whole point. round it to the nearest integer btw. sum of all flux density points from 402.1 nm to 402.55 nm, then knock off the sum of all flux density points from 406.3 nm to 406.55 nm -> 41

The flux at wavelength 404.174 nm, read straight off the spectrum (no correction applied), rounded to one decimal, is 21.0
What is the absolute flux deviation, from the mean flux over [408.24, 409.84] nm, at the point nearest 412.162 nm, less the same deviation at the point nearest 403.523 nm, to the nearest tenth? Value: -1.9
